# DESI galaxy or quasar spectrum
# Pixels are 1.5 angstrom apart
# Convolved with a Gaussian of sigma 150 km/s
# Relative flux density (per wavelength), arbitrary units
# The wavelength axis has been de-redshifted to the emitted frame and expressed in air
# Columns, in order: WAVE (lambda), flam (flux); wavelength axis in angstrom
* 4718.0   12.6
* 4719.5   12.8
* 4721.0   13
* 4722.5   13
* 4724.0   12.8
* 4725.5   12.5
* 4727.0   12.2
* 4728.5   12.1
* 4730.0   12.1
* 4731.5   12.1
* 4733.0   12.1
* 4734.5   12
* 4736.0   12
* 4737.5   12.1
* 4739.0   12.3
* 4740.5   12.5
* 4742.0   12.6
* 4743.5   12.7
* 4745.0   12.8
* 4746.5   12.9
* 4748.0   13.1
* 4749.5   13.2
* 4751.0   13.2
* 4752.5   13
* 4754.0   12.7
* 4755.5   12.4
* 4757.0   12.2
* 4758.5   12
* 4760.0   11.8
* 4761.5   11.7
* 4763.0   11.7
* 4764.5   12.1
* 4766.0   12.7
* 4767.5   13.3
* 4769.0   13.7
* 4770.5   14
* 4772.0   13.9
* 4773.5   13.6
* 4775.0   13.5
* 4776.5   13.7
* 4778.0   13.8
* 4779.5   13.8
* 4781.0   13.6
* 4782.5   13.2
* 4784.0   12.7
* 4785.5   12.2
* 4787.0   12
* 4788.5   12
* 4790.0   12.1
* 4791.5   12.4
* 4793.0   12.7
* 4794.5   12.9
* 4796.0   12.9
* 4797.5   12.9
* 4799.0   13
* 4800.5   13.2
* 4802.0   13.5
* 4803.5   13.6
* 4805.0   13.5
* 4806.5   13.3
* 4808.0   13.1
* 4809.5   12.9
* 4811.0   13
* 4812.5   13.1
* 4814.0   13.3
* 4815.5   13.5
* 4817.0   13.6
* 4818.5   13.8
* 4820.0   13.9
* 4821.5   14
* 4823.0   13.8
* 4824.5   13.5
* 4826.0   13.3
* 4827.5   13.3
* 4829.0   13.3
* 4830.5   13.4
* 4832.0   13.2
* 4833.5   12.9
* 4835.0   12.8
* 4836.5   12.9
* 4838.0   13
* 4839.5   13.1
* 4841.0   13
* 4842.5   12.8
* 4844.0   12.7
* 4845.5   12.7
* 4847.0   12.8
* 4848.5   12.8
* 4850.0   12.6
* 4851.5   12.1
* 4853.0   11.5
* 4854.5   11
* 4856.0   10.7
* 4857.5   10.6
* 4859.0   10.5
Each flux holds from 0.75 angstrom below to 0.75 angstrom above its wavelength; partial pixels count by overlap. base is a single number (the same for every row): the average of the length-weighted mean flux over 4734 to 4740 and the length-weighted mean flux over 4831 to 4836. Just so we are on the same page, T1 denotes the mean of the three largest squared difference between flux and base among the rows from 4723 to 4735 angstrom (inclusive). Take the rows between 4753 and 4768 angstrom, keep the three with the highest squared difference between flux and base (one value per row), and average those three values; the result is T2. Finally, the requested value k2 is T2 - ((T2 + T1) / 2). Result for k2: 0.22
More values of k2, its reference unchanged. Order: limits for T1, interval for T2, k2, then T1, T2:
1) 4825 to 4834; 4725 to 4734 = -0.20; 0.6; 0.2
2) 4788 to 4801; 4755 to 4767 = 0.18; 0.3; 0.7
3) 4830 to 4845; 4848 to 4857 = 0.92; 0.5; 2.3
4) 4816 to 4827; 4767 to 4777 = -0.04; 1.8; 1.7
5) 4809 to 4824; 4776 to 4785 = -0.17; 1.8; 1.5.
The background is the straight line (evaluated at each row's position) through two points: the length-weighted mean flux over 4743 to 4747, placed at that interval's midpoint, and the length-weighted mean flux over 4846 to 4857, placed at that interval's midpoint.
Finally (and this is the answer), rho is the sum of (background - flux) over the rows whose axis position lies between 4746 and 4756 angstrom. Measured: -1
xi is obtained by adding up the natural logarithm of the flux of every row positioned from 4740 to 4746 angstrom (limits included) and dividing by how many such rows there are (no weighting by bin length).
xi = 2.54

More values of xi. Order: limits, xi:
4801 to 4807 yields 2.60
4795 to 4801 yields 2.56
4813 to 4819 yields 2.61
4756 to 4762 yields 2.48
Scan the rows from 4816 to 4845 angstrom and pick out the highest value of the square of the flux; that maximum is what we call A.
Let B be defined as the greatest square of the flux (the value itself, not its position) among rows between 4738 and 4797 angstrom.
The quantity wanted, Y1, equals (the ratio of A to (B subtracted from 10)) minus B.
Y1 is -197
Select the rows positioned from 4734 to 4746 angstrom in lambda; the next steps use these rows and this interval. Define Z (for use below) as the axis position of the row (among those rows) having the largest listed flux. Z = 4745.0 angstrom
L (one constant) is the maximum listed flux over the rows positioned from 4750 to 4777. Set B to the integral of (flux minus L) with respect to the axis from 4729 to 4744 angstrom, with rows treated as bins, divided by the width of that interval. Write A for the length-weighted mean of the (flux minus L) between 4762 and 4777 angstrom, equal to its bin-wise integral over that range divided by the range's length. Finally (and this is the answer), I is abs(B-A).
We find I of 0.95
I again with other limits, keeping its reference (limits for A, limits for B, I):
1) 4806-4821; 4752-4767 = 1.13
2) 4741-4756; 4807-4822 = 0.55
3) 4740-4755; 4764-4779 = 0.59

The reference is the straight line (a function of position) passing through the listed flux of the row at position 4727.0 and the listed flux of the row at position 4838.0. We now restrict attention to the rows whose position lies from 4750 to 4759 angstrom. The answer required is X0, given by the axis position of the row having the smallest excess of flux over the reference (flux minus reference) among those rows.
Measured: 4758.5 angstrom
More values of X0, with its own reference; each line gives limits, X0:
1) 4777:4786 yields 4785.5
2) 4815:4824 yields 4815.5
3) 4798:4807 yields 4799.0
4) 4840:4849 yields 4845.5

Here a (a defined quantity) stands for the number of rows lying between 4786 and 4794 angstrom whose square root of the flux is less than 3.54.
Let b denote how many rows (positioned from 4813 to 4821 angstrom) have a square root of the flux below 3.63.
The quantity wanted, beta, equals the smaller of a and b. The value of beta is 0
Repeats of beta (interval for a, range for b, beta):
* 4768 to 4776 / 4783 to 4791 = 0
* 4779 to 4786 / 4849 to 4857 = 1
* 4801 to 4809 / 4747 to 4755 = 0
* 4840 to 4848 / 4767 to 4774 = 0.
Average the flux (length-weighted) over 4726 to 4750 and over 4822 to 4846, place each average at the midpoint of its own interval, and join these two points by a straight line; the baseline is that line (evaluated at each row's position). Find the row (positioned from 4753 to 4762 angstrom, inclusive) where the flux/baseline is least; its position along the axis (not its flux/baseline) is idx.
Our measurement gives 4761.5 angstrom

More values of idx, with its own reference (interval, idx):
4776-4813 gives 4788.5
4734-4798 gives 4763.0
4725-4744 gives 4736.0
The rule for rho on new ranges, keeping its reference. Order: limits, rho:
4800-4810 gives -7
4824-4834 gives -8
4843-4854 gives -4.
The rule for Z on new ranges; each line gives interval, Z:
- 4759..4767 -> 4766.0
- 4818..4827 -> 4821.5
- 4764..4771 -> 4770.5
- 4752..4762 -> 4752.5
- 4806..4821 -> 4820.0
